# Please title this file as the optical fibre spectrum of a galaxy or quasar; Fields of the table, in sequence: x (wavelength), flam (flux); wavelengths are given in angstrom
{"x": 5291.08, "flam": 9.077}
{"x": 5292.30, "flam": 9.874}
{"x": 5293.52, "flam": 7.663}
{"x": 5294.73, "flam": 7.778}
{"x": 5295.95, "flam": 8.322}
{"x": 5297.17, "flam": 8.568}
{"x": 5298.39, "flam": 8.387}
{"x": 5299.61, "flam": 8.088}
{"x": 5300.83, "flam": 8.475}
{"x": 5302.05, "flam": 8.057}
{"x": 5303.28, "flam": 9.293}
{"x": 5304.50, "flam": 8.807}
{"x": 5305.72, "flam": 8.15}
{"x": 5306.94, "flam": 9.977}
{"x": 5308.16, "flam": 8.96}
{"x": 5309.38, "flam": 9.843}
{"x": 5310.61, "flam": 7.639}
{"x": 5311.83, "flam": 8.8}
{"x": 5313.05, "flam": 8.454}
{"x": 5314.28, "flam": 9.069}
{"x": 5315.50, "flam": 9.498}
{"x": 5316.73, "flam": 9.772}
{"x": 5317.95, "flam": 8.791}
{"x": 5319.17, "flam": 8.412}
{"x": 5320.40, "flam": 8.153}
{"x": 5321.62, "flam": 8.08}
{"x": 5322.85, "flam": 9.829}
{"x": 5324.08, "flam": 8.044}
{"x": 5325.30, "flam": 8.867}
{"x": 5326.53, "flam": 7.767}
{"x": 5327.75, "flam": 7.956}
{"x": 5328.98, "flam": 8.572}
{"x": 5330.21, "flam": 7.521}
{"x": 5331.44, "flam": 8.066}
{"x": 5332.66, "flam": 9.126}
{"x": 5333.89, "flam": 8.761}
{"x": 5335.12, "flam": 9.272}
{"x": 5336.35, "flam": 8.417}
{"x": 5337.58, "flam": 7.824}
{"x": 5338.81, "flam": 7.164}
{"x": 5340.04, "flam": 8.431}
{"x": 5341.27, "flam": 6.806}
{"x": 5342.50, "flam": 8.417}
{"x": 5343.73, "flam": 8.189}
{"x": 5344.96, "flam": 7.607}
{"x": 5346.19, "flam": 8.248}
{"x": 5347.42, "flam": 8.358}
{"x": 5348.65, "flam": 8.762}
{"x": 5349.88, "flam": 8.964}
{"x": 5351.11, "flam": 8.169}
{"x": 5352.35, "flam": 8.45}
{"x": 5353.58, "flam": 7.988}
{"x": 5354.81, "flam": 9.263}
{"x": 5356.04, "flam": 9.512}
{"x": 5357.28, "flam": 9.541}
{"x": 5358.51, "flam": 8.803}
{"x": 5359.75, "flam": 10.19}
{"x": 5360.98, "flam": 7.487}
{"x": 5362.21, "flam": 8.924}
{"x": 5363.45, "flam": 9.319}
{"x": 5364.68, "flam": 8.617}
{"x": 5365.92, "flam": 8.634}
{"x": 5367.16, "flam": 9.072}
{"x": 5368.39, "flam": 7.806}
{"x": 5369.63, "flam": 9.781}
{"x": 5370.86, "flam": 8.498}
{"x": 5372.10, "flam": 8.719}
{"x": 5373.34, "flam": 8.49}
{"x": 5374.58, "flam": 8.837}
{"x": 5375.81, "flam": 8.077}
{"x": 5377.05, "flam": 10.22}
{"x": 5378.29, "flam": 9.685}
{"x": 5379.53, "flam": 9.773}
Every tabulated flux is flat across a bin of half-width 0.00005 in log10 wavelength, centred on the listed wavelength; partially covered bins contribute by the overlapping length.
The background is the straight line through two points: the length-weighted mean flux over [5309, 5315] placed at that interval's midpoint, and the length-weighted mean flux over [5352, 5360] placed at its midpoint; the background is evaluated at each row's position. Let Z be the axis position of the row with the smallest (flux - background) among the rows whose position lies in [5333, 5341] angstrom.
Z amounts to 5338.81 angstrom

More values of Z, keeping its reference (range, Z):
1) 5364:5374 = 5368.39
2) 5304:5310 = 5305.72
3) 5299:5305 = 5302.05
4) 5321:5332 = 5330.21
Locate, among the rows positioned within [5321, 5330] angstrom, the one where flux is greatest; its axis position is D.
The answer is 5322.85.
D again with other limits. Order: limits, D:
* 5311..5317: 5316.73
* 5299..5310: 5306.94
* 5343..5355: 5354.81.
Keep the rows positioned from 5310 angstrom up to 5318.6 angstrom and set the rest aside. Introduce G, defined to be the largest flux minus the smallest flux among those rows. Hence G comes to 2.1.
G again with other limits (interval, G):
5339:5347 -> 1.6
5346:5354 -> 1.0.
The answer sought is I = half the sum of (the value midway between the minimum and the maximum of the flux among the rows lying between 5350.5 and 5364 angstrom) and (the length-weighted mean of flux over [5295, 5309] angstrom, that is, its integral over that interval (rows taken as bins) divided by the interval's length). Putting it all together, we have 8.74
